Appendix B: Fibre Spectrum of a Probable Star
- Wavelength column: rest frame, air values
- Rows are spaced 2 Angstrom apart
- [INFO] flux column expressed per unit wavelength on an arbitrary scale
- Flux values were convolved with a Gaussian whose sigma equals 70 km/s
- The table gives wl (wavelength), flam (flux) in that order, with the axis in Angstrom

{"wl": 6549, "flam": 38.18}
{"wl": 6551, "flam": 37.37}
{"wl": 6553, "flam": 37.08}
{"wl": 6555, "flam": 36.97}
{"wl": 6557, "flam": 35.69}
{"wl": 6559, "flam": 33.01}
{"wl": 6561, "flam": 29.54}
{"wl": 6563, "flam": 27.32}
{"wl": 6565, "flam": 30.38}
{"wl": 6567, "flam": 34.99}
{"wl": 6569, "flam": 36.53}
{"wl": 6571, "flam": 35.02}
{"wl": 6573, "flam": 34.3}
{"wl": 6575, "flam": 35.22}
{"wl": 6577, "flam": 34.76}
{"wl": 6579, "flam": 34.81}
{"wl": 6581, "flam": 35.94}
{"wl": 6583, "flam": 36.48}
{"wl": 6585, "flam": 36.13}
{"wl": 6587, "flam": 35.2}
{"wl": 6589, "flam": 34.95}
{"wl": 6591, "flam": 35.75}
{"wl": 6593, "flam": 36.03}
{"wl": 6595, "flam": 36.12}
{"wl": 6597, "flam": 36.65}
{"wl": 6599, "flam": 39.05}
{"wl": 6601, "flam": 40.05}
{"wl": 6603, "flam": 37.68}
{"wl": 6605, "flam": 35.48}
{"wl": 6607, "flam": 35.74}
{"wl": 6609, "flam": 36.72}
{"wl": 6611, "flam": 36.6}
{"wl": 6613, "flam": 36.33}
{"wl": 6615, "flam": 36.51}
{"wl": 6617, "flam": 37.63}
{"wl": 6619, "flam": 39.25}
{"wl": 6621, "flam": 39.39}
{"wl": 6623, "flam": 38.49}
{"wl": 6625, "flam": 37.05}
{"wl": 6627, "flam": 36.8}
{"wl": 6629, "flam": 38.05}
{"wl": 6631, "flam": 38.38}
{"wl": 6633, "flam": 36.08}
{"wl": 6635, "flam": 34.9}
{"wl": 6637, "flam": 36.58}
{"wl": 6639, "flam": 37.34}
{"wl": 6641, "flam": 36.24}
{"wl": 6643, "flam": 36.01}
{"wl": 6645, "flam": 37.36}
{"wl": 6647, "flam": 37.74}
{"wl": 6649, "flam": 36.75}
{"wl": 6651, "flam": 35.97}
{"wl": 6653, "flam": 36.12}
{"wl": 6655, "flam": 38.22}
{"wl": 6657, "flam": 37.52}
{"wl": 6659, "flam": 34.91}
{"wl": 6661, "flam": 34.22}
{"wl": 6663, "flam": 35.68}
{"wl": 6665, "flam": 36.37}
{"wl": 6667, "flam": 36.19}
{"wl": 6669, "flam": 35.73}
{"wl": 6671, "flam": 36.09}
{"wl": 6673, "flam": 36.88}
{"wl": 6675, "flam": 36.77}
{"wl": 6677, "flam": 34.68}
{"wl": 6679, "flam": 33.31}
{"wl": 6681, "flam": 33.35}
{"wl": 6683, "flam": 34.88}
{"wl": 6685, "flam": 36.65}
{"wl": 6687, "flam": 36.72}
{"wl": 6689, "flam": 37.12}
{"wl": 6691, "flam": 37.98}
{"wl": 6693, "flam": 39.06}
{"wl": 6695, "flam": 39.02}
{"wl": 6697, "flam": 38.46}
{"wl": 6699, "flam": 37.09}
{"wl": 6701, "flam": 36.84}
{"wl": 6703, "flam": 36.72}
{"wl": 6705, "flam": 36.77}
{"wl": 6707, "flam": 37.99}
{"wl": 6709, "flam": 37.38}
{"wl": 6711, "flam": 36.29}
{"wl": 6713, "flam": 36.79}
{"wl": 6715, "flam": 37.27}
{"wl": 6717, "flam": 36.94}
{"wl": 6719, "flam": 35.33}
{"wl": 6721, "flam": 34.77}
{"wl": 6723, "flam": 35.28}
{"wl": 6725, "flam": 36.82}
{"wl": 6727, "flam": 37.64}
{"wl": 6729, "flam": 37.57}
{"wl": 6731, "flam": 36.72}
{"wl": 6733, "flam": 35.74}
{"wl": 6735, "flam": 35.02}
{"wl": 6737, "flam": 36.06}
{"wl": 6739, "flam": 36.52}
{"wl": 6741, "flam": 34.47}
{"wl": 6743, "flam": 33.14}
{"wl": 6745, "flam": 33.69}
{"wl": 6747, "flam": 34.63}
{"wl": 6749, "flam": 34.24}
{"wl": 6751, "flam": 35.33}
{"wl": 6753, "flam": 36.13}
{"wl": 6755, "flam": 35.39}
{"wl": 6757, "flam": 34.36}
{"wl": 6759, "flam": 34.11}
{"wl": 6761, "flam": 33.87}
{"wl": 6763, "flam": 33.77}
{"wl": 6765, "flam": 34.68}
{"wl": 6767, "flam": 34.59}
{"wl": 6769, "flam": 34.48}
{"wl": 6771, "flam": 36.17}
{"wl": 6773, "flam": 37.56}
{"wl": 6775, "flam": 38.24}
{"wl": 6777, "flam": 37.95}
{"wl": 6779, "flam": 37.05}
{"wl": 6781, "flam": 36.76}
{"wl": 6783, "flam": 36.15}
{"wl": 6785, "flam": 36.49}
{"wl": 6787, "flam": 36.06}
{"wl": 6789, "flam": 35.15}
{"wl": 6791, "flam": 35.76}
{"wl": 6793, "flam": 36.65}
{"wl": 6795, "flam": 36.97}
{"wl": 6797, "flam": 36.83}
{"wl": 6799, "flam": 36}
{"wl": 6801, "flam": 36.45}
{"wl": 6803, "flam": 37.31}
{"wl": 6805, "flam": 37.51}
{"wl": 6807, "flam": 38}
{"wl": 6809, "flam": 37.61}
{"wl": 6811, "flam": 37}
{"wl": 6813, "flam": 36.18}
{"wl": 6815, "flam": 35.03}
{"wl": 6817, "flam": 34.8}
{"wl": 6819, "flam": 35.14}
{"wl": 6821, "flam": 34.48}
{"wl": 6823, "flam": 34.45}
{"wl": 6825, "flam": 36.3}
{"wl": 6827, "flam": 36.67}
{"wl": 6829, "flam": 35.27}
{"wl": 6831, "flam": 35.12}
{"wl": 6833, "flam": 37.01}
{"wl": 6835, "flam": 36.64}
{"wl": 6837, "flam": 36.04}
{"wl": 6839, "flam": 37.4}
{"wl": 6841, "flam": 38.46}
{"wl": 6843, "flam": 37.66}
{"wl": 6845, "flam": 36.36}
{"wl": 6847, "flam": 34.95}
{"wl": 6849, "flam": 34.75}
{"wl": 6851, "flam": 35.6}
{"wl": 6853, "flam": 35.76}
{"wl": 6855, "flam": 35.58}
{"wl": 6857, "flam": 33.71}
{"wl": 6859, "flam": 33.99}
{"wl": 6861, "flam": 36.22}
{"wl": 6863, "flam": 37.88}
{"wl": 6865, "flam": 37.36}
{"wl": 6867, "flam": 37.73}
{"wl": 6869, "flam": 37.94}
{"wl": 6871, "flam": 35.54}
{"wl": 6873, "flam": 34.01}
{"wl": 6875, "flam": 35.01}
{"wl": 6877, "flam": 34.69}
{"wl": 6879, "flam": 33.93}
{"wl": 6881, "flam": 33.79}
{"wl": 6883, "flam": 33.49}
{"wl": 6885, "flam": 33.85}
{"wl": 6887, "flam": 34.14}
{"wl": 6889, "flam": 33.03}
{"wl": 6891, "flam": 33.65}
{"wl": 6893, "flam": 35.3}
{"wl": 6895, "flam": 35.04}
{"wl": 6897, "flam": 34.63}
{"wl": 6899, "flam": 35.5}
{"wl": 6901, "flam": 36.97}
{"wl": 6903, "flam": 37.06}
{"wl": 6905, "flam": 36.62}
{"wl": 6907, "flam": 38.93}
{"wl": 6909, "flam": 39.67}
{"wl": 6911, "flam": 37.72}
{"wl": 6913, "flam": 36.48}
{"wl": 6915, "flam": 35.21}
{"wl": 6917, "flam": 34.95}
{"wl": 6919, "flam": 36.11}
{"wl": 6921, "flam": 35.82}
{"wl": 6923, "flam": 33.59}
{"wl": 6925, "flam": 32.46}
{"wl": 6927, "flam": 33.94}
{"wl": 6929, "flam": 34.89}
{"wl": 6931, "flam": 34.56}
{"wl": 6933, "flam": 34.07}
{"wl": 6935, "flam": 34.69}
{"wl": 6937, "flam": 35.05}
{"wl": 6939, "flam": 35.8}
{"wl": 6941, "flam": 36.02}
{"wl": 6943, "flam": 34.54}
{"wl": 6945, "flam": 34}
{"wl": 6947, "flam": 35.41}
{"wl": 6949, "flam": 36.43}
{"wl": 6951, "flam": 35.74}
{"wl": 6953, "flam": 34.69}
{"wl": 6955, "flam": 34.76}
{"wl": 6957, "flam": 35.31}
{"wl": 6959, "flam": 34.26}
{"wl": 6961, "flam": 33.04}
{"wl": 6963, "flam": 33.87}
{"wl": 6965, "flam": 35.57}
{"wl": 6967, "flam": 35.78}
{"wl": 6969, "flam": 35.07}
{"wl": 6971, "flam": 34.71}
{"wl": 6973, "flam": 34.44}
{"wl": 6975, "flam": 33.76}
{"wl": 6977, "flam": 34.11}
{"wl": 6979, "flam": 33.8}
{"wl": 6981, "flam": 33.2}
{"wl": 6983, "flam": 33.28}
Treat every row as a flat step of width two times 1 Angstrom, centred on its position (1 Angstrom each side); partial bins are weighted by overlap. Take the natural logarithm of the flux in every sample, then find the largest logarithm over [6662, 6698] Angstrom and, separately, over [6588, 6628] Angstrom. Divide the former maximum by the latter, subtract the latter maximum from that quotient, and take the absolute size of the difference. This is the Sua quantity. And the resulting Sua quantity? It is 2.70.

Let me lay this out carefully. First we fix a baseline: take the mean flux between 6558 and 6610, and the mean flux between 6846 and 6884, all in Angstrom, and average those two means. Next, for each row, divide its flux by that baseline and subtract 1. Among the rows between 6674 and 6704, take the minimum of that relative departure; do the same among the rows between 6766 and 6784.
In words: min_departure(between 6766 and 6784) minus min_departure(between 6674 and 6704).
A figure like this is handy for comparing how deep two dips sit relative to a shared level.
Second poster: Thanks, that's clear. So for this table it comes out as 0.03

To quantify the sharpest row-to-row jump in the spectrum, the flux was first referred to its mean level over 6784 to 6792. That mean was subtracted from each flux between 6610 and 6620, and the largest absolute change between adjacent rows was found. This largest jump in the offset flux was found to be 1.62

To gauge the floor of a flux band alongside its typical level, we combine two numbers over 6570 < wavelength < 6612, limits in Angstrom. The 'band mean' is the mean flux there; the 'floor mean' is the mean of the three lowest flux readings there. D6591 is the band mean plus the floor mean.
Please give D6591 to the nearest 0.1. 70.8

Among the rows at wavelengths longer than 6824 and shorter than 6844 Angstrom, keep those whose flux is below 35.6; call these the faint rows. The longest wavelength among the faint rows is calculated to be 6831 Angstrom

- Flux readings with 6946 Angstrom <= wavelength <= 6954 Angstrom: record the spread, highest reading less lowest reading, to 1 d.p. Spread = 1.7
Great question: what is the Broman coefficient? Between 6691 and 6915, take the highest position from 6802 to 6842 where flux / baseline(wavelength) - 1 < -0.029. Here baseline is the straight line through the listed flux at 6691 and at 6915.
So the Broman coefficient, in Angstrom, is 6831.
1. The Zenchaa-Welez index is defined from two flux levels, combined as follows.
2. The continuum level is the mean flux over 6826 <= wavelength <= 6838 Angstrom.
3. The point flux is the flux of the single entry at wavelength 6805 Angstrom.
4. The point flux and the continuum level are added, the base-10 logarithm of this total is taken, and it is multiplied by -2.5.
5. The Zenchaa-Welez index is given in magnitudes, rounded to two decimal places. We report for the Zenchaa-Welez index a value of -4.67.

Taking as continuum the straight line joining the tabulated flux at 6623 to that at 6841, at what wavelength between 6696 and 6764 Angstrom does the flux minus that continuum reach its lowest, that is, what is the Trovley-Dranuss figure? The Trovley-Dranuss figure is 6743 Angstrom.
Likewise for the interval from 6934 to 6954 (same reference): 6945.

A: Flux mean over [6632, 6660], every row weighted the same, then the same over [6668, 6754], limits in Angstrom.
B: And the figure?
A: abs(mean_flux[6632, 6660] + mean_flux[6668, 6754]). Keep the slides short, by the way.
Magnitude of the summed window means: 72.7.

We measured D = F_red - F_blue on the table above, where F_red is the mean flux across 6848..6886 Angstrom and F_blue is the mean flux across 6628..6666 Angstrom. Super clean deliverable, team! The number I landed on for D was -1.2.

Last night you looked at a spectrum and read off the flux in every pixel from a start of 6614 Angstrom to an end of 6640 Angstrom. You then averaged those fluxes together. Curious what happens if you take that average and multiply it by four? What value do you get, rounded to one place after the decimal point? 149.7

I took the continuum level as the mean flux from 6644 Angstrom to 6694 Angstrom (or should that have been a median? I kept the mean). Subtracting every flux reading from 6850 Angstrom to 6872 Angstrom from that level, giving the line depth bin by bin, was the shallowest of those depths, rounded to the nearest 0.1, -1.7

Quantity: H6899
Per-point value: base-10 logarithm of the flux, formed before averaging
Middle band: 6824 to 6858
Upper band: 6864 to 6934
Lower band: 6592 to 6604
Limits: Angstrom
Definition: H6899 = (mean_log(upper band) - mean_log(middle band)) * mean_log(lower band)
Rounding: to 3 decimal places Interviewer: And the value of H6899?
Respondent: -0.014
